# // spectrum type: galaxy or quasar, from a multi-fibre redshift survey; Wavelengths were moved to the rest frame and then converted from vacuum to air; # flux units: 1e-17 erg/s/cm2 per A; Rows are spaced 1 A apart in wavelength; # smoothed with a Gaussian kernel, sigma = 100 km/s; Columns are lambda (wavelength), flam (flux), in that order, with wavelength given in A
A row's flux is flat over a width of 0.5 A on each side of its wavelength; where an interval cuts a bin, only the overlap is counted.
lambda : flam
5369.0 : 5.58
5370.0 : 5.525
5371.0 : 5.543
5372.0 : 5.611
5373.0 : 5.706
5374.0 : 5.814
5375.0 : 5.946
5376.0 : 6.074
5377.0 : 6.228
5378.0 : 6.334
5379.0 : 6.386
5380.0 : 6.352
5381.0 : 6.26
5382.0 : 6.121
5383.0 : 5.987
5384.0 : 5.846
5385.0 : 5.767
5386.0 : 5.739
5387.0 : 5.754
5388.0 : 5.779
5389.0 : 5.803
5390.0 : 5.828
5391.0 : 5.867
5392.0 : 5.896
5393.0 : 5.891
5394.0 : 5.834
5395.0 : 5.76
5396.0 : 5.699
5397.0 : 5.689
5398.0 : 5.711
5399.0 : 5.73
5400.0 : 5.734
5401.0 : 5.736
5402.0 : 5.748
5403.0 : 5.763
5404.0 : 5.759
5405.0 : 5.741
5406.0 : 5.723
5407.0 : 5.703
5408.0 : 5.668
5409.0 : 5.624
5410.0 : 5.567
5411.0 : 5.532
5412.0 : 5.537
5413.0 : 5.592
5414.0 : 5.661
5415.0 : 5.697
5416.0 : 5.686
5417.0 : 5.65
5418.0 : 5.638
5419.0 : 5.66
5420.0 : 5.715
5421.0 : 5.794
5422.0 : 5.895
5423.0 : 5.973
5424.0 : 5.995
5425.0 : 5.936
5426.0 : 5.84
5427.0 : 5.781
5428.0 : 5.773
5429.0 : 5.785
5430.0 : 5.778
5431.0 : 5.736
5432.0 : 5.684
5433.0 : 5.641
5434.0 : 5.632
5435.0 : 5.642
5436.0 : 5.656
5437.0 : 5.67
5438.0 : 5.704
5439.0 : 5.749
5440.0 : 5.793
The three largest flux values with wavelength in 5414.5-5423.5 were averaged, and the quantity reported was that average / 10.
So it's 0.5887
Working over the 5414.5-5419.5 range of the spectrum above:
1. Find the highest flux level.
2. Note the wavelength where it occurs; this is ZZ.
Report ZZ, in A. 5415.0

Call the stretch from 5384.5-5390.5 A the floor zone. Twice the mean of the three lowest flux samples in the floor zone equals 11.51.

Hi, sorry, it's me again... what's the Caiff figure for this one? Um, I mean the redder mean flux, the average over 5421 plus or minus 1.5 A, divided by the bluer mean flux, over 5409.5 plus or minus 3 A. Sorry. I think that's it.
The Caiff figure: 1.03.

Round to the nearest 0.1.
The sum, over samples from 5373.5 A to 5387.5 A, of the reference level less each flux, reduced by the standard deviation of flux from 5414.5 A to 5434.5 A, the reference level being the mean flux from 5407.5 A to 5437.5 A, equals -4.7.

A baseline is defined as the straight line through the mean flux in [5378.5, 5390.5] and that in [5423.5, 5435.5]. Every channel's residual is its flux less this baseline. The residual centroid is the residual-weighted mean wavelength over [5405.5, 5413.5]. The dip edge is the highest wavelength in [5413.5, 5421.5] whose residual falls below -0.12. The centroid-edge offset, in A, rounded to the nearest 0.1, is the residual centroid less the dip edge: -9.0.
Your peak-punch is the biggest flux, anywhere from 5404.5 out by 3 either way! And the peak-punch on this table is 5.763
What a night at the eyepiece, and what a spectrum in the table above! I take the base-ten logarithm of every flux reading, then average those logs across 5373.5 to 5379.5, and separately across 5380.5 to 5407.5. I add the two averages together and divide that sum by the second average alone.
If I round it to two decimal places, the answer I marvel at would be 2.03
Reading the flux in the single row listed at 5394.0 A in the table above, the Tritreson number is 5.834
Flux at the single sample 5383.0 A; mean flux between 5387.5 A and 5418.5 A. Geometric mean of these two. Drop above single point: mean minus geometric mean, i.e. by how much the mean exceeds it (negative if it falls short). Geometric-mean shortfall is -0.13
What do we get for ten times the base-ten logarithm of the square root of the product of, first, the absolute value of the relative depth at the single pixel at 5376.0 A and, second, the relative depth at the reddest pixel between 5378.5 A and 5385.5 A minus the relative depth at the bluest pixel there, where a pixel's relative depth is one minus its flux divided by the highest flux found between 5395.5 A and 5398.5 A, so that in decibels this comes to -10.8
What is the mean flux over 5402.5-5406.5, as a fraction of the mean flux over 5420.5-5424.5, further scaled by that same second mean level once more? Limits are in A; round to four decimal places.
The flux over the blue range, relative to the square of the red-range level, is 0.1643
